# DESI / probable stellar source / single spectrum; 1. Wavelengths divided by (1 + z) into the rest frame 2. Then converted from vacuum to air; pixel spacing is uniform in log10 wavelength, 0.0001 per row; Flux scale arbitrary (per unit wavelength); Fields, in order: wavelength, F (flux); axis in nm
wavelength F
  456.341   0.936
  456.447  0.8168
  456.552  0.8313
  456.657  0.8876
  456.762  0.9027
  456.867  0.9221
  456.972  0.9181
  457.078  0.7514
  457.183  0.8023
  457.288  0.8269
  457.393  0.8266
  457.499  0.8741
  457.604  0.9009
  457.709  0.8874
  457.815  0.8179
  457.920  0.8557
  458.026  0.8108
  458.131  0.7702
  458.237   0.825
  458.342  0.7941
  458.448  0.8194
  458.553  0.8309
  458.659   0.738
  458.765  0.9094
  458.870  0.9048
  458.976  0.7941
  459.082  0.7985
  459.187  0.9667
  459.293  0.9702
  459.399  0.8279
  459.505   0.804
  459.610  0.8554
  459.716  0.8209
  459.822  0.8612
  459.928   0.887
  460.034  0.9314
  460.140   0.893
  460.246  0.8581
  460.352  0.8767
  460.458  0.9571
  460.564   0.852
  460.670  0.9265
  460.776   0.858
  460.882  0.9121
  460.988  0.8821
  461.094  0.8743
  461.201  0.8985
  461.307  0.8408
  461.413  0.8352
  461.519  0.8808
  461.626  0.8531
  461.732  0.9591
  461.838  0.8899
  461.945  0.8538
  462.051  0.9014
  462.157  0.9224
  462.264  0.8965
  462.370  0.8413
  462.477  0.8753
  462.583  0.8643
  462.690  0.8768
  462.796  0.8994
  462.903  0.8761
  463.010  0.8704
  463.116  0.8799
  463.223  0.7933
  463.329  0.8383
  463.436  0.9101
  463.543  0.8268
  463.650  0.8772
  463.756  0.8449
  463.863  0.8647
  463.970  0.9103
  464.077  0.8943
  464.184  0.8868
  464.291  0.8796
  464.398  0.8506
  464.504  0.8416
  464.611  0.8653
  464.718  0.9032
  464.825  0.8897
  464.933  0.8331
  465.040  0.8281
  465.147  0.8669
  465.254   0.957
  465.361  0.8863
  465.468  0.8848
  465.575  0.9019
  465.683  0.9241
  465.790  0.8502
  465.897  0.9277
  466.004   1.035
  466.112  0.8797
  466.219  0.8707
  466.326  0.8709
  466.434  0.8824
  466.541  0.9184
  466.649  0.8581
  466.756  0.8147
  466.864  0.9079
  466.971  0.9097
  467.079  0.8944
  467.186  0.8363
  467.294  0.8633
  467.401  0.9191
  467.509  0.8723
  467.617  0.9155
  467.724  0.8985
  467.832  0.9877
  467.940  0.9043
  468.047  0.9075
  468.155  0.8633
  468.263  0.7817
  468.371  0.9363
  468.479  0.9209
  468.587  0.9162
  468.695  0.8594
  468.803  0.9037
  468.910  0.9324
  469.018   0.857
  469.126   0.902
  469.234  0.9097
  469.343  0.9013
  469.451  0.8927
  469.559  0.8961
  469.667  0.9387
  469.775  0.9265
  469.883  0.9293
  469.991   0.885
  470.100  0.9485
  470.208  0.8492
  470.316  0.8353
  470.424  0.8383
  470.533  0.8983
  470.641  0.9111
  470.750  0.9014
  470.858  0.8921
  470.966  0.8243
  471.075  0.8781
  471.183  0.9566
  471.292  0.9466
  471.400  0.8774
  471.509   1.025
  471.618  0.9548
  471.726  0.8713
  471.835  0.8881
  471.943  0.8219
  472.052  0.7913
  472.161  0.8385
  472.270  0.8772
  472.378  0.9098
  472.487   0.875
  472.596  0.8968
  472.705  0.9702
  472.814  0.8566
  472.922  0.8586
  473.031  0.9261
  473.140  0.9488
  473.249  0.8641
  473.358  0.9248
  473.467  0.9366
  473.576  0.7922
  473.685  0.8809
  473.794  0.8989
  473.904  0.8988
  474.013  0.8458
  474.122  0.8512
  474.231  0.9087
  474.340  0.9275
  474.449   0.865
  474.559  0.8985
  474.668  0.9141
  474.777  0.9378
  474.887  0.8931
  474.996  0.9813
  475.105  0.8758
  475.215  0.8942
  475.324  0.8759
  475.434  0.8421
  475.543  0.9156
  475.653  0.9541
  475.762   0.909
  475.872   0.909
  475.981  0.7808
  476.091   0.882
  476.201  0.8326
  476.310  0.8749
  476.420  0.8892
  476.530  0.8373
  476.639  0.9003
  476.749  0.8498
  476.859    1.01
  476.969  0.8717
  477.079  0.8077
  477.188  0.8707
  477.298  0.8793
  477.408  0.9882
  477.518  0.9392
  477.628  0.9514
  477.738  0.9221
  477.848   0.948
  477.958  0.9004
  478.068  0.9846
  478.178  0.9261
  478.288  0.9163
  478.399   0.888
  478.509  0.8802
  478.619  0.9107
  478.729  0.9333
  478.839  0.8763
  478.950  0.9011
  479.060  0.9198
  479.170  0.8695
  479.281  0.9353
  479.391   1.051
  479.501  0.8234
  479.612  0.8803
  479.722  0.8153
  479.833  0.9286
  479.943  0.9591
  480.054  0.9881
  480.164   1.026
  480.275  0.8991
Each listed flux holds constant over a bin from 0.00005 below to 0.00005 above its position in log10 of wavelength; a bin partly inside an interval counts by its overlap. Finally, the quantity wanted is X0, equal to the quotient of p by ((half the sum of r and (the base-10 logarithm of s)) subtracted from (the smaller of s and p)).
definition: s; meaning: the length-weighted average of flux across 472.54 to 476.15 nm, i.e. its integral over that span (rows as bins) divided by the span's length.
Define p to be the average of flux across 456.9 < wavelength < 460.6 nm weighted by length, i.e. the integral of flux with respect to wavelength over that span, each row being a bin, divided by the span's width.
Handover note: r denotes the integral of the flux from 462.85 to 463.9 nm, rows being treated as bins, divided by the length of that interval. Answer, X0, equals 1.905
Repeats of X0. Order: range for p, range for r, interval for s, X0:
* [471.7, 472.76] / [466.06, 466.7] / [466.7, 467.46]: 1.892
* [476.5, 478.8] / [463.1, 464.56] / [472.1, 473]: 1.897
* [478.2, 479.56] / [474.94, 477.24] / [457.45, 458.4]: 2.096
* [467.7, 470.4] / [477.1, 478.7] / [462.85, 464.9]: 2.048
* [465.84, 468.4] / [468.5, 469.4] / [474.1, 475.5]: 1.911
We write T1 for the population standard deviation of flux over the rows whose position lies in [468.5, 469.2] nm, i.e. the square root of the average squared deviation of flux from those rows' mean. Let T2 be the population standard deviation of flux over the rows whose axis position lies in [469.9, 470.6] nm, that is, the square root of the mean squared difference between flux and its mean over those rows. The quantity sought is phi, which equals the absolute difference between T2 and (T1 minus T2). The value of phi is 0.052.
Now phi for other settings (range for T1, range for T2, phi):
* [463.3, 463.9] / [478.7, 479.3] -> 0.024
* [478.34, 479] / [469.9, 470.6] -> 0.061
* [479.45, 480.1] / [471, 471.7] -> 0.037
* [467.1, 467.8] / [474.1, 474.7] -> 0.025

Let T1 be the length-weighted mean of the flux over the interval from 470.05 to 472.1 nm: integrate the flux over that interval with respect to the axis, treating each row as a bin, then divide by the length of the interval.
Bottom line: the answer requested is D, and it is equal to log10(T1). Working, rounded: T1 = 0.890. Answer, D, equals -0.050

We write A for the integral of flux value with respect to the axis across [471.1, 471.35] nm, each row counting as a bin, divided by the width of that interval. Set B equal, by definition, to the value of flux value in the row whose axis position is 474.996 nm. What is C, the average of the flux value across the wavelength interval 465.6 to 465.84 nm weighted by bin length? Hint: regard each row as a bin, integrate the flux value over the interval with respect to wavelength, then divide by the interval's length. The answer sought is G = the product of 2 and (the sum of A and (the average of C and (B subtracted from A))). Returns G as 2.74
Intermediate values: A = 0.94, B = 0.9813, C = 0.887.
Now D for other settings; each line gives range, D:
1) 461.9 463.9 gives -0.061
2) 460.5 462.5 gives -0.054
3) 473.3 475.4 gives -0.049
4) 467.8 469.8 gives -0.045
